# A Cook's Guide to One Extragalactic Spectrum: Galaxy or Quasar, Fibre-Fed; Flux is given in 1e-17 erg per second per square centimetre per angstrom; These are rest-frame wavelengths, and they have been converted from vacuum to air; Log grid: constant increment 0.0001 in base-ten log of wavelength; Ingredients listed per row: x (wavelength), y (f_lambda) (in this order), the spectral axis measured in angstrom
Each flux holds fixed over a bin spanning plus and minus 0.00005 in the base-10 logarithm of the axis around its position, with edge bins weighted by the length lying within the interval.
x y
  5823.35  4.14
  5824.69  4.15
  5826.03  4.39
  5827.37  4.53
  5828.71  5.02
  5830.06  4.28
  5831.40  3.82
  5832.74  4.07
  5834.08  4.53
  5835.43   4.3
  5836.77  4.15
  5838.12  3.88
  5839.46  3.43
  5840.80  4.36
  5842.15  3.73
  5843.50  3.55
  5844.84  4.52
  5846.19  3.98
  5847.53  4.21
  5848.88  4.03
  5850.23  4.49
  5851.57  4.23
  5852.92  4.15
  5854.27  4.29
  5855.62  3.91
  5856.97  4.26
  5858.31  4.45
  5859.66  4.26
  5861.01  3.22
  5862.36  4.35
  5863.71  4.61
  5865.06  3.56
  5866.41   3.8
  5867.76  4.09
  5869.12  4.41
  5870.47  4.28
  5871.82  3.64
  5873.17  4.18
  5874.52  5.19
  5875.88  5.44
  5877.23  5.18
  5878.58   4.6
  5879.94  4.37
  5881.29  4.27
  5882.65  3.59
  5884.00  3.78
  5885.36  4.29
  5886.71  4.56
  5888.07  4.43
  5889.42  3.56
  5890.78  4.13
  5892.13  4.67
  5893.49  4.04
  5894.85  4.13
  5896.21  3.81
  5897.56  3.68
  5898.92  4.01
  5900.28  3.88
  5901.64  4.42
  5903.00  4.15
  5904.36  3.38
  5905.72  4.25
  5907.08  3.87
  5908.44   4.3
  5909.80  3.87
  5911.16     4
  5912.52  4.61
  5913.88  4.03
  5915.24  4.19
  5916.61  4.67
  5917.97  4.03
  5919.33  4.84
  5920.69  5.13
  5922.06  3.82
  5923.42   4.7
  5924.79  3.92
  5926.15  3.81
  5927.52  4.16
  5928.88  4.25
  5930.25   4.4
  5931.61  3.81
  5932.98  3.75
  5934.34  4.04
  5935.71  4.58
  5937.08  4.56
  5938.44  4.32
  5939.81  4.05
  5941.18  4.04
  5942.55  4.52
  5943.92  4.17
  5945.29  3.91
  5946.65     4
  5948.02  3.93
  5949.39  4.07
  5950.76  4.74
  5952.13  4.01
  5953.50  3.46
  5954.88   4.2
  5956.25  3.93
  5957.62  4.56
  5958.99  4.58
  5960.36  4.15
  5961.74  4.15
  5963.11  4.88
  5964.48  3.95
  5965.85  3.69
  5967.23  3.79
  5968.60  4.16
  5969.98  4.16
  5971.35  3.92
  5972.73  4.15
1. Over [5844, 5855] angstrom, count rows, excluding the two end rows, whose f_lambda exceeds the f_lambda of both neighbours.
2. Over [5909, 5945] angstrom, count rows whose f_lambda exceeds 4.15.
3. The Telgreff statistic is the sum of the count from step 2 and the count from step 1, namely 16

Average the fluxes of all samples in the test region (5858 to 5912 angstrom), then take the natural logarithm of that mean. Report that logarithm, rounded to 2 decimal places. 1.43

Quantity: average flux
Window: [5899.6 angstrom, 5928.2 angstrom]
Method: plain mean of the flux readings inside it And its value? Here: 4.19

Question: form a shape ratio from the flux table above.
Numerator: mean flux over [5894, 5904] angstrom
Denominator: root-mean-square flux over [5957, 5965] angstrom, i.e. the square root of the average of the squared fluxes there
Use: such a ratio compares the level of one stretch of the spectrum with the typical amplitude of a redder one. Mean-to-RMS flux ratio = 0.91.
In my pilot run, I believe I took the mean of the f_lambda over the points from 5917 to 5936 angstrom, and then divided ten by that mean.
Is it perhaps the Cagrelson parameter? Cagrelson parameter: 2.363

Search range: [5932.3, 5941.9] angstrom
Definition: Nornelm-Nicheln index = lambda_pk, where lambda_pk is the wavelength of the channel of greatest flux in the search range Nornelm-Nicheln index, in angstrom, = 5935.71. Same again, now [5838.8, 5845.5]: 5844.84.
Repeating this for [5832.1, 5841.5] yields 5834.08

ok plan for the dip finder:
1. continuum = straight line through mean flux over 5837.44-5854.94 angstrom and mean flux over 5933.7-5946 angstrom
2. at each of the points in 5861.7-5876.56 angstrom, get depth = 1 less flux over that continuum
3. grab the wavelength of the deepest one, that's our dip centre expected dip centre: 5865.06 angstrom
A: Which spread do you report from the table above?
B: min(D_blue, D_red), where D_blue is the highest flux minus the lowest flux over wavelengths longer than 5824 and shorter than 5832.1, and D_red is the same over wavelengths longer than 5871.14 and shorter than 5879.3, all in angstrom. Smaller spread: 1.20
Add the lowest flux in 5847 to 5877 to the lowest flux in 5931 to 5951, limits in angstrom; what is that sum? 7.0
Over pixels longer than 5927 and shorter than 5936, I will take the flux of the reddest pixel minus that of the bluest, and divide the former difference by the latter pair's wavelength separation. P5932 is 0.051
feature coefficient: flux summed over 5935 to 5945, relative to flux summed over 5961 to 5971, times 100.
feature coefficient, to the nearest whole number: 105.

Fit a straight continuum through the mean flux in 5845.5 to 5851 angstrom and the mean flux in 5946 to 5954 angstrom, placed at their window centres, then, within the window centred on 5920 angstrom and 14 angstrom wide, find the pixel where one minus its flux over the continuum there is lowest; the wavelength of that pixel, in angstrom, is 5920.69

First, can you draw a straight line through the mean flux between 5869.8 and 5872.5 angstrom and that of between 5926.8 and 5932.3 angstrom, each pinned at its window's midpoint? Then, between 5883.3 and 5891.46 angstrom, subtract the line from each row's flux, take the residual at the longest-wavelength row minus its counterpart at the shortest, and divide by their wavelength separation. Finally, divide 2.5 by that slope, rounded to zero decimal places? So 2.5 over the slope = 52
